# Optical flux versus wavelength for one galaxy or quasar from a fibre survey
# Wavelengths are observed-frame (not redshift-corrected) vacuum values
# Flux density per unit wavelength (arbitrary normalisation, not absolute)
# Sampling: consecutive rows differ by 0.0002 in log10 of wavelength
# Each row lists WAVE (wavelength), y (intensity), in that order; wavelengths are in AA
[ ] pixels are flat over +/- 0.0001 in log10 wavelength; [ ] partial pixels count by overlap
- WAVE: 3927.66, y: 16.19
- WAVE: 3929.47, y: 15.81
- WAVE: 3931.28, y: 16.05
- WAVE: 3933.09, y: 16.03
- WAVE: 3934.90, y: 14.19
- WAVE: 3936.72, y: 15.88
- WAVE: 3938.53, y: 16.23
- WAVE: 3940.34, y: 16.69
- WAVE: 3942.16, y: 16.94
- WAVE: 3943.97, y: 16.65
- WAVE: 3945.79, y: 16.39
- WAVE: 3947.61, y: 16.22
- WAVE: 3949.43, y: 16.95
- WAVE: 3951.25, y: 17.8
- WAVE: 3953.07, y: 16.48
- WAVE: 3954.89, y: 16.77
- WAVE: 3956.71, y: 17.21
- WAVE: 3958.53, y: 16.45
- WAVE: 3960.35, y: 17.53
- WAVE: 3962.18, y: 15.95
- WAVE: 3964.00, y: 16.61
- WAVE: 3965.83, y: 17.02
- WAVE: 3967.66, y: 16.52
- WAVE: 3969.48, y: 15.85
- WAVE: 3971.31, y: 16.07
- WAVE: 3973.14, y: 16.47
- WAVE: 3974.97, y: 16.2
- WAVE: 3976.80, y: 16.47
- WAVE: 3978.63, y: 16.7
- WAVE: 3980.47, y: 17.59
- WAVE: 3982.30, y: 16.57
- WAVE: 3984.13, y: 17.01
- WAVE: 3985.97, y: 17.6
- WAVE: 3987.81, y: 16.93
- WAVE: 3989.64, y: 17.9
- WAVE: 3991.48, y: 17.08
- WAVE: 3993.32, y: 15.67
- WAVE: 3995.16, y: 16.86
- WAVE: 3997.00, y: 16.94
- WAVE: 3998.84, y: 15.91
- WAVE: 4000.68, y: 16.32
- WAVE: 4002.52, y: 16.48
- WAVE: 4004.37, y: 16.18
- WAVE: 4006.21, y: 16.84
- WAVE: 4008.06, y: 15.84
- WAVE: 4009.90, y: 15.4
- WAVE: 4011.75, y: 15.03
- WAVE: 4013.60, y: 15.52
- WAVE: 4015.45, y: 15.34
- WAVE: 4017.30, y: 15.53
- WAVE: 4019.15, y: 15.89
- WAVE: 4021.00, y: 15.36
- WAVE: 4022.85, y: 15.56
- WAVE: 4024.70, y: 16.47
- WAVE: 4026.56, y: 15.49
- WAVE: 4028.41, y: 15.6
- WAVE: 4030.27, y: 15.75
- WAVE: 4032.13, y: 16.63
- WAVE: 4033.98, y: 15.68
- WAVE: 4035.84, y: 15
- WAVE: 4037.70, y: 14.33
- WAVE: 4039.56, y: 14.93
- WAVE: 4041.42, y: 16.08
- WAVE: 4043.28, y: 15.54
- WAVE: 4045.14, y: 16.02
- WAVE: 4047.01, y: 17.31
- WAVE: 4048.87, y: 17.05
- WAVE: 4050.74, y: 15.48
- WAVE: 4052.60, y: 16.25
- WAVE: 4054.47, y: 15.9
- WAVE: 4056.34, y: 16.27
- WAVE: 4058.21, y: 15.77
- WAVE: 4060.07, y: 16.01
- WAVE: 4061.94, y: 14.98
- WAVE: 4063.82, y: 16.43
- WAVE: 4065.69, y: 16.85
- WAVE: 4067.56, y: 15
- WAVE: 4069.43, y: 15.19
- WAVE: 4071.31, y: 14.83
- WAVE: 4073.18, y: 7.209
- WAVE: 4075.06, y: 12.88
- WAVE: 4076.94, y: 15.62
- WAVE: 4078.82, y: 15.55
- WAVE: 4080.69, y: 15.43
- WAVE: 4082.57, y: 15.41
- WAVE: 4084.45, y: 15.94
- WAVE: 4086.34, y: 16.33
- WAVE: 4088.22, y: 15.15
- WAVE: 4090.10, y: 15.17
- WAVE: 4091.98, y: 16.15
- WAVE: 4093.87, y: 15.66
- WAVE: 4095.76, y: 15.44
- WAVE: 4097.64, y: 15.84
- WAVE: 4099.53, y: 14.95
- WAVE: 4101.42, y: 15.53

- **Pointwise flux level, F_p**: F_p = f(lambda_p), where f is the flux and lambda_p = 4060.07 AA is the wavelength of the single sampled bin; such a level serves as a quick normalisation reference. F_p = 16.01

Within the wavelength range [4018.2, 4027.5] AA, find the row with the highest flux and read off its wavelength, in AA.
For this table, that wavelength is 4024.70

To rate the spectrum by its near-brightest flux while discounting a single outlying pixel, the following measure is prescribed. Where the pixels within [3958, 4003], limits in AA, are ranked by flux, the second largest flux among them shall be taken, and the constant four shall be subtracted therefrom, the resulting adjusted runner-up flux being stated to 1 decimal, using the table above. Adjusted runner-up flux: 13.6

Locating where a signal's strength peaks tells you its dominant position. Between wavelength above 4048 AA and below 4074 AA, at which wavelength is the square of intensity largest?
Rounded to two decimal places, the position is 4048.87 AA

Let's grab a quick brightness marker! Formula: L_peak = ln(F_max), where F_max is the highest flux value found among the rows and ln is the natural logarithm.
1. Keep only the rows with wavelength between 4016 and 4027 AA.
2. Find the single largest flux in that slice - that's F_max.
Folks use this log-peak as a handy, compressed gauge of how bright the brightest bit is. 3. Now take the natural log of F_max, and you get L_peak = 2.80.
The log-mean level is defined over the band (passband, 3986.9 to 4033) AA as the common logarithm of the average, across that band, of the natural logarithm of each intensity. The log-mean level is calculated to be 0.444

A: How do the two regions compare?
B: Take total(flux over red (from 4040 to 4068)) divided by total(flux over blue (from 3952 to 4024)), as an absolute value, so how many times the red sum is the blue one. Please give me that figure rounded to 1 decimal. 0.4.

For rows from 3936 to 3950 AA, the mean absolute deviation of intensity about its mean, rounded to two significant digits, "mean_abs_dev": 0.31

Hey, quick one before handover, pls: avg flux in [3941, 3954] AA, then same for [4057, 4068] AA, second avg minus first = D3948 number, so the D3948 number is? -0.9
